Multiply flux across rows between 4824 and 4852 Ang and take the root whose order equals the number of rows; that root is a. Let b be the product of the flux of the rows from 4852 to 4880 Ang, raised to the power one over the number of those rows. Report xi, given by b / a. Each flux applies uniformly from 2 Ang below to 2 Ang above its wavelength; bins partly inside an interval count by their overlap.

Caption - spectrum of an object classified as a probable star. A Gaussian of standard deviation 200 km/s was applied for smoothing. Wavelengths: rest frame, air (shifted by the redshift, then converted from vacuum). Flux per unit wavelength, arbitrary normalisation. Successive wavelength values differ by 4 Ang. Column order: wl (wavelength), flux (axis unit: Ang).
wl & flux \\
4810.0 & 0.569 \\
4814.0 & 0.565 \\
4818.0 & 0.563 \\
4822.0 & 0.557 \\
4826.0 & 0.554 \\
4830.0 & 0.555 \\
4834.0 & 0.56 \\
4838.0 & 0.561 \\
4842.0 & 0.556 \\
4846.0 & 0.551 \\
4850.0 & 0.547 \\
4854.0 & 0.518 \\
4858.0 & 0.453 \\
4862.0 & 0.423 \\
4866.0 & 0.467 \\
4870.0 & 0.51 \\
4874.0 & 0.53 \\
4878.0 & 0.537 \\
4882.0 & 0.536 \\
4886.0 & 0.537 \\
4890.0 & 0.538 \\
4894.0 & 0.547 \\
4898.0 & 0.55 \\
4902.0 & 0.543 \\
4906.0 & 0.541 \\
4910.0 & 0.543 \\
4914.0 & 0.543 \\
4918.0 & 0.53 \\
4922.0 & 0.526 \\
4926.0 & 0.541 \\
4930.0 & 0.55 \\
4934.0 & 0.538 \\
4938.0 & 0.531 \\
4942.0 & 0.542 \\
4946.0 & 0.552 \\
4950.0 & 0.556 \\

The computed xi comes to 0.88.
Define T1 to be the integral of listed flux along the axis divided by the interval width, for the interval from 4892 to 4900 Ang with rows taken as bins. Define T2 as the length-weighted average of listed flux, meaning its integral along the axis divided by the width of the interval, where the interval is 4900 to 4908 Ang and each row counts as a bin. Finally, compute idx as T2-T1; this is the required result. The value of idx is -0.01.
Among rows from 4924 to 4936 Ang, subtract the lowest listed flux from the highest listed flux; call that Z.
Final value 0.012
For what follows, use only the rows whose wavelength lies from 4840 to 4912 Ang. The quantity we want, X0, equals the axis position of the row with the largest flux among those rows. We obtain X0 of 4842.0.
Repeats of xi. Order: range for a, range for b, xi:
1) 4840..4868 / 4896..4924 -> 1.08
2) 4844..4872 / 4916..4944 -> 1.09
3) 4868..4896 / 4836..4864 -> 0.96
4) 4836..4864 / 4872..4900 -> 1.05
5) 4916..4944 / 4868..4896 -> 0.99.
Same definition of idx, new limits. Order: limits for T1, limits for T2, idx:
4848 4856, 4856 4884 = -0.04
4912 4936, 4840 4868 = -0.04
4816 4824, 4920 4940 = -0.02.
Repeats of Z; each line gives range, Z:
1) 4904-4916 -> 0.002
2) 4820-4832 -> 0.003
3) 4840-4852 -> 0.009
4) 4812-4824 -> 0.008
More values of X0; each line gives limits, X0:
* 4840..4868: 4842.0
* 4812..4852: 4814.0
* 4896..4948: 4946.0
